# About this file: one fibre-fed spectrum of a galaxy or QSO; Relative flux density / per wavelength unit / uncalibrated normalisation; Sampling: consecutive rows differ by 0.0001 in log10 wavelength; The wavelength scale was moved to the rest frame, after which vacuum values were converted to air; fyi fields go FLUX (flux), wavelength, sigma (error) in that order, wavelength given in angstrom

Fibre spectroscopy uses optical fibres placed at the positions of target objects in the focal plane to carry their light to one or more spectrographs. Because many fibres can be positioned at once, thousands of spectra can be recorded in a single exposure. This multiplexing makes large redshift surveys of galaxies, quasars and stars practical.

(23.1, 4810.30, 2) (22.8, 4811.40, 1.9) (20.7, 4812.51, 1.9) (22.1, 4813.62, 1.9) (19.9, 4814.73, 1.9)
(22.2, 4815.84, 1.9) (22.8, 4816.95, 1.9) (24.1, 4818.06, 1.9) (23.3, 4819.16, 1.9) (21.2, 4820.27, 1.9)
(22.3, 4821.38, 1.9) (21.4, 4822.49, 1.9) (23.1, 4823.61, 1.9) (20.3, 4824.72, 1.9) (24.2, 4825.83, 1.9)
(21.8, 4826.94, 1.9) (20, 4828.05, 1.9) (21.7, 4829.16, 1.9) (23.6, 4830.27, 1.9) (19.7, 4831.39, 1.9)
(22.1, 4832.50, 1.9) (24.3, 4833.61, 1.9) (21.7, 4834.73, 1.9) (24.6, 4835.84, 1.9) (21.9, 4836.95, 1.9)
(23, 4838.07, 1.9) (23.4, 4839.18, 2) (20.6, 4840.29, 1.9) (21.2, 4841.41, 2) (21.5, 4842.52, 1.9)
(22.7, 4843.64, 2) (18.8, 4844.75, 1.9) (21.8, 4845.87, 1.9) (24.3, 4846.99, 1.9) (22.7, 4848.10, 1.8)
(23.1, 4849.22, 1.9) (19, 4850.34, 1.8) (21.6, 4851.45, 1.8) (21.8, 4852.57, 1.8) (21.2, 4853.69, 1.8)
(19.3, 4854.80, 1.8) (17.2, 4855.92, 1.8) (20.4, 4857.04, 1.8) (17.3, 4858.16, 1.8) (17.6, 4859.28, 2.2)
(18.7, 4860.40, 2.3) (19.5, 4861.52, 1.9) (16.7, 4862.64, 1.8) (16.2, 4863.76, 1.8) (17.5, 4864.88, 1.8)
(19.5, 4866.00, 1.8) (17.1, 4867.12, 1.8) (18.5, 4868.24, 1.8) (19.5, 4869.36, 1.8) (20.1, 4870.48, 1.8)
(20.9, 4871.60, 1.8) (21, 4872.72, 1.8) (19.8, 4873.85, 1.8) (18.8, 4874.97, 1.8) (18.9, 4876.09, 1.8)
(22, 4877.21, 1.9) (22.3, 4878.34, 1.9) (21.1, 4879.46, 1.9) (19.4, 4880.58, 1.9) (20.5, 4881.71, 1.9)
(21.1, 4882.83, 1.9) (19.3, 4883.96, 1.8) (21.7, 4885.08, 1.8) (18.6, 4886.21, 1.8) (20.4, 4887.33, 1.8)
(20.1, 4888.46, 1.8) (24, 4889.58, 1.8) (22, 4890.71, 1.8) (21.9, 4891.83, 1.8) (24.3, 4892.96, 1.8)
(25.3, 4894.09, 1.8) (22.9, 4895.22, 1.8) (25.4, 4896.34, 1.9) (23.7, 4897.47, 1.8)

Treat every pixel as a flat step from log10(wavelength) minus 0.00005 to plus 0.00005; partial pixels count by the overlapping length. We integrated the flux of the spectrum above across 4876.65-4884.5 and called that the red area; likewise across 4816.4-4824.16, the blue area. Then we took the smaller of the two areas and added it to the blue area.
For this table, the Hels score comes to 339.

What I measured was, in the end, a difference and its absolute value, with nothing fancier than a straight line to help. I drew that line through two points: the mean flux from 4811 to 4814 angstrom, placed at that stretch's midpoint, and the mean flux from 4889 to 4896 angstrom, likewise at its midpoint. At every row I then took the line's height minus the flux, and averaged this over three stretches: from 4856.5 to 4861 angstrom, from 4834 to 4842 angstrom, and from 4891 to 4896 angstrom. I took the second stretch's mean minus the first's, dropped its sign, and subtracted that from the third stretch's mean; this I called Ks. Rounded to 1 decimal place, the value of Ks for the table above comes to -4.4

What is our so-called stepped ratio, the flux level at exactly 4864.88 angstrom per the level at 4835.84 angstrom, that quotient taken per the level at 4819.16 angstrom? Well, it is 0.031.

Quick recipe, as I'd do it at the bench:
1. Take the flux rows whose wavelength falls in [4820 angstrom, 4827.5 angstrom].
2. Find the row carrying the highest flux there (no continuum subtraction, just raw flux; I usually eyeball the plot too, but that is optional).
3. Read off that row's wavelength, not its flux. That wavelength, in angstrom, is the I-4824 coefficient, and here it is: 4825.83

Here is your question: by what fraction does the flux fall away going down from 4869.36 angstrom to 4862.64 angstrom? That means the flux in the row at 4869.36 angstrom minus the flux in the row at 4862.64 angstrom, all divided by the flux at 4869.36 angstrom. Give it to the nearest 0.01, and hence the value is 0.14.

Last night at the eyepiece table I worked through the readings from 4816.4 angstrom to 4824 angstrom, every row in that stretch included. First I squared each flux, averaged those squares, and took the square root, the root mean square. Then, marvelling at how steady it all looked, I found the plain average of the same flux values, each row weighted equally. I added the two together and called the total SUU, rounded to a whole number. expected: 45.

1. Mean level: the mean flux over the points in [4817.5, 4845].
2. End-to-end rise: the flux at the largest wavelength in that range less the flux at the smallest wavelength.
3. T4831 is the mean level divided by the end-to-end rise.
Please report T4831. -4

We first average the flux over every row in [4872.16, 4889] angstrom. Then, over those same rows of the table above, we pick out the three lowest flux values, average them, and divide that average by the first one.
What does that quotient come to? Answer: 0.92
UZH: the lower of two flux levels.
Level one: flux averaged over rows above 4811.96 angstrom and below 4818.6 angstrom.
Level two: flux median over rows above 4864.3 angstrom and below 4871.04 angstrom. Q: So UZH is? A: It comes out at 19.0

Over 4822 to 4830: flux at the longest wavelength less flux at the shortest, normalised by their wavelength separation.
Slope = 0.0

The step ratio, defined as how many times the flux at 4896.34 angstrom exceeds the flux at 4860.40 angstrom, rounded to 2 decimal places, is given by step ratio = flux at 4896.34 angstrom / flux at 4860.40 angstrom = 1.36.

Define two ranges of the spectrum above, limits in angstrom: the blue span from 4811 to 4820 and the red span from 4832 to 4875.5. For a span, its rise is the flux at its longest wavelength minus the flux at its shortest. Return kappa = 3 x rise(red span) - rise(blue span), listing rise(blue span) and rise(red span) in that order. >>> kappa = -10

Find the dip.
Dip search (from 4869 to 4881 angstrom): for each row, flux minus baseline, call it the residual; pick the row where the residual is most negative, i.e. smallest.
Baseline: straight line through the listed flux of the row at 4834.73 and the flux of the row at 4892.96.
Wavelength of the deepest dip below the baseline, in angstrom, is 4874.97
